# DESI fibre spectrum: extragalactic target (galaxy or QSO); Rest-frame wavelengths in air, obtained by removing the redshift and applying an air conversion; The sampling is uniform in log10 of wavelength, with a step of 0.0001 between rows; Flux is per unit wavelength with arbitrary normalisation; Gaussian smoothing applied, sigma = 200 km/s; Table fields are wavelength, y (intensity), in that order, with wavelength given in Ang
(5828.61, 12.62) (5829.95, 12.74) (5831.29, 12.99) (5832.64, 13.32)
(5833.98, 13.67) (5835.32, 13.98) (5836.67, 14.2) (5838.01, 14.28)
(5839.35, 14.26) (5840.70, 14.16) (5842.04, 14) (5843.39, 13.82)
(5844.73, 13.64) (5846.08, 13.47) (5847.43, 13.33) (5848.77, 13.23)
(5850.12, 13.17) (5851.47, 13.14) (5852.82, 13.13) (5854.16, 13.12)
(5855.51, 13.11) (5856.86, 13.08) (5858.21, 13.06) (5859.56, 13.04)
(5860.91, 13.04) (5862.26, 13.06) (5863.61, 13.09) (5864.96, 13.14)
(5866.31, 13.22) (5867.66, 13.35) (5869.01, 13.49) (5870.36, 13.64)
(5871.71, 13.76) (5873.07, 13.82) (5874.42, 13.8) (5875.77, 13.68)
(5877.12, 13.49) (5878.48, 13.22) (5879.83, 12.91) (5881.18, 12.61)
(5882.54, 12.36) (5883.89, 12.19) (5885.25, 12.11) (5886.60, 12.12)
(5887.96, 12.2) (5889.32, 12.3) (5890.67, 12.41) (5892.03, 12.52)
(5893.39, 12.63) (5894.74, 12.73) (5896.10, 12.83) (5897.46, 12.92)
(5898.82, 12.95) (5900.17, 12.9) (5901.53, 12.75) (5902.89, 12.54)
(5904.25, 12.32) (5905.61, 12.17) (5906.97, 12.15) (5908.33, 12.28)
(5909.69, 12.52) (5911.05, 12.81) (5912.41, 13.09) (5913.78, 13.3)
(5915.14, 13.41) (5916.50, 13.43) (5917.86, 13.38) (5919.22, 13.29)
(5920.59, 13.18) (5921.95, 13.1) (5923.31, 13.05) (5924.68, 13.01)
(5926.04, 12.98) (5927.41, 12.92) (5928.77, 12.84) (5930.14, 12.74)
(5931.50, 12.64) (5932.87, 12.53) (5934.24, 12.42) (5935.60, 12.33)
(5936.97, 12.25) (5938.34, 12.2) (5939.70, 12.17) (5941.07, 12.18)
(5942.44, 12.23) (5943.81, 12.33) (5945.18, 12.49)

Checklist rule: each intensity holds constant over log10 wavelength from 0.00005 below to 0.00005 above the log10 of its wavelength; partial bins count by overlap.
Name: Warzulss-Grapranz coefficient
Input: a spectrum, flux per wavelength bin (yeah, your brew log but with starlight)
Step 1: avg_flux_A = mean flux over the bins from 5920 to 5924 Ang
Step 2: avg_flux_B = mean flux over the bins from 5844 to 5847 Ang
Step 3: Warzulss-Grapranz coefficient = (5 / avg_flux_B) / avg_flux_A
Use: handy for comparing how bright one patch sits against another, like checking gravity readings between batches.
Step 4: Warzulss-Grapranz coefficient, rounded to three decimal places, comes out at 0.028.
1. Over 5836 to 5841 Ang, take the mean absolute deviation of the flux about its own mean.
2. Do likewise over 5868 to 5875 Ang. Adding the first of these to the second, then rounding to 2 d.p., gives 0.15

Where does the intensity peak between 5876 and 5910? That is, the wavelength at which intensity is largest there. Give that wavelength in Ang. 5877.12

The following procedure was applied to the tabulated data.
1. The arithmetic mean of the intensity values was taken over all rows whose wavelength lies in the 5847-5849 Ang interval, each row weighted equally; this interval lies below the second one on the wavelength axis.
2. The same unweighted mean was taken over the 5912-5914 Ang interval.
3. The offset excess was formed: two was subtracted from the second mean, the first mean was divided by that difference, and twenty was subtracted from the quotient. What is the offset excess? -18.8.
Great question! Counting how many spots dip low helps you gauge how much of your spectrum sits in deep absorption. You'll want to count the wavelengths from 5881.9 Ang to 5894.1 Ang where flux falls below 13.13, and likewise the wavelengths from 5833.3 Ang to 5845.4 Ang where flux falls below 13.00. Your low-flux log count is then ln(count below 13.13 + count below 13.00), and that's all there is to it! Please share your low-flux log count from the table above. 2.20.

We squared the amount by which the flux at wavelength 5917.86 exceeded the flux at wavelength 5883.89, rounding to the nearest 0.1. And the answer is 1.4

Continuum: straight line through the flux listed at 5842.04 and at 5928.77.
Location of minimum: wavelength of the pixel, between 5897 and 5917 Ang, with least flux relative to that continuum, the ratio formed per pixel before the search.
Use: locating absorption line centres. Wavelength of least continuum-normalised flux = 5906.97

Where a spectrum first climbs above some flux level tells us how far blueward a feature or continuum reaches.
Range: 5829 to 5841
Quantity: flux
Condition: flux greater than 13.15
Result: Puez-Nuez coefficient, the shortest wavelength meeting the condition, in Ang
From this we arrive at 5832.64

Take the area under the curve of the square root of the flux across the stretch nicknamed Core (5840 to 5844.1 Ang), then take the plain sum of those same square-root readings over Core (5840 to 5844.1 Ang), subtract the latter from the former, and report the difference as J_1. 4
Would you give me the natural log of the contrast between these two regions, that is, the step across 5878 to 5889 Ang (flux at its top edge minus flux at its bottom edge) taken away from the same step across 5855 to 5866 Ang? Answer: 0.0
